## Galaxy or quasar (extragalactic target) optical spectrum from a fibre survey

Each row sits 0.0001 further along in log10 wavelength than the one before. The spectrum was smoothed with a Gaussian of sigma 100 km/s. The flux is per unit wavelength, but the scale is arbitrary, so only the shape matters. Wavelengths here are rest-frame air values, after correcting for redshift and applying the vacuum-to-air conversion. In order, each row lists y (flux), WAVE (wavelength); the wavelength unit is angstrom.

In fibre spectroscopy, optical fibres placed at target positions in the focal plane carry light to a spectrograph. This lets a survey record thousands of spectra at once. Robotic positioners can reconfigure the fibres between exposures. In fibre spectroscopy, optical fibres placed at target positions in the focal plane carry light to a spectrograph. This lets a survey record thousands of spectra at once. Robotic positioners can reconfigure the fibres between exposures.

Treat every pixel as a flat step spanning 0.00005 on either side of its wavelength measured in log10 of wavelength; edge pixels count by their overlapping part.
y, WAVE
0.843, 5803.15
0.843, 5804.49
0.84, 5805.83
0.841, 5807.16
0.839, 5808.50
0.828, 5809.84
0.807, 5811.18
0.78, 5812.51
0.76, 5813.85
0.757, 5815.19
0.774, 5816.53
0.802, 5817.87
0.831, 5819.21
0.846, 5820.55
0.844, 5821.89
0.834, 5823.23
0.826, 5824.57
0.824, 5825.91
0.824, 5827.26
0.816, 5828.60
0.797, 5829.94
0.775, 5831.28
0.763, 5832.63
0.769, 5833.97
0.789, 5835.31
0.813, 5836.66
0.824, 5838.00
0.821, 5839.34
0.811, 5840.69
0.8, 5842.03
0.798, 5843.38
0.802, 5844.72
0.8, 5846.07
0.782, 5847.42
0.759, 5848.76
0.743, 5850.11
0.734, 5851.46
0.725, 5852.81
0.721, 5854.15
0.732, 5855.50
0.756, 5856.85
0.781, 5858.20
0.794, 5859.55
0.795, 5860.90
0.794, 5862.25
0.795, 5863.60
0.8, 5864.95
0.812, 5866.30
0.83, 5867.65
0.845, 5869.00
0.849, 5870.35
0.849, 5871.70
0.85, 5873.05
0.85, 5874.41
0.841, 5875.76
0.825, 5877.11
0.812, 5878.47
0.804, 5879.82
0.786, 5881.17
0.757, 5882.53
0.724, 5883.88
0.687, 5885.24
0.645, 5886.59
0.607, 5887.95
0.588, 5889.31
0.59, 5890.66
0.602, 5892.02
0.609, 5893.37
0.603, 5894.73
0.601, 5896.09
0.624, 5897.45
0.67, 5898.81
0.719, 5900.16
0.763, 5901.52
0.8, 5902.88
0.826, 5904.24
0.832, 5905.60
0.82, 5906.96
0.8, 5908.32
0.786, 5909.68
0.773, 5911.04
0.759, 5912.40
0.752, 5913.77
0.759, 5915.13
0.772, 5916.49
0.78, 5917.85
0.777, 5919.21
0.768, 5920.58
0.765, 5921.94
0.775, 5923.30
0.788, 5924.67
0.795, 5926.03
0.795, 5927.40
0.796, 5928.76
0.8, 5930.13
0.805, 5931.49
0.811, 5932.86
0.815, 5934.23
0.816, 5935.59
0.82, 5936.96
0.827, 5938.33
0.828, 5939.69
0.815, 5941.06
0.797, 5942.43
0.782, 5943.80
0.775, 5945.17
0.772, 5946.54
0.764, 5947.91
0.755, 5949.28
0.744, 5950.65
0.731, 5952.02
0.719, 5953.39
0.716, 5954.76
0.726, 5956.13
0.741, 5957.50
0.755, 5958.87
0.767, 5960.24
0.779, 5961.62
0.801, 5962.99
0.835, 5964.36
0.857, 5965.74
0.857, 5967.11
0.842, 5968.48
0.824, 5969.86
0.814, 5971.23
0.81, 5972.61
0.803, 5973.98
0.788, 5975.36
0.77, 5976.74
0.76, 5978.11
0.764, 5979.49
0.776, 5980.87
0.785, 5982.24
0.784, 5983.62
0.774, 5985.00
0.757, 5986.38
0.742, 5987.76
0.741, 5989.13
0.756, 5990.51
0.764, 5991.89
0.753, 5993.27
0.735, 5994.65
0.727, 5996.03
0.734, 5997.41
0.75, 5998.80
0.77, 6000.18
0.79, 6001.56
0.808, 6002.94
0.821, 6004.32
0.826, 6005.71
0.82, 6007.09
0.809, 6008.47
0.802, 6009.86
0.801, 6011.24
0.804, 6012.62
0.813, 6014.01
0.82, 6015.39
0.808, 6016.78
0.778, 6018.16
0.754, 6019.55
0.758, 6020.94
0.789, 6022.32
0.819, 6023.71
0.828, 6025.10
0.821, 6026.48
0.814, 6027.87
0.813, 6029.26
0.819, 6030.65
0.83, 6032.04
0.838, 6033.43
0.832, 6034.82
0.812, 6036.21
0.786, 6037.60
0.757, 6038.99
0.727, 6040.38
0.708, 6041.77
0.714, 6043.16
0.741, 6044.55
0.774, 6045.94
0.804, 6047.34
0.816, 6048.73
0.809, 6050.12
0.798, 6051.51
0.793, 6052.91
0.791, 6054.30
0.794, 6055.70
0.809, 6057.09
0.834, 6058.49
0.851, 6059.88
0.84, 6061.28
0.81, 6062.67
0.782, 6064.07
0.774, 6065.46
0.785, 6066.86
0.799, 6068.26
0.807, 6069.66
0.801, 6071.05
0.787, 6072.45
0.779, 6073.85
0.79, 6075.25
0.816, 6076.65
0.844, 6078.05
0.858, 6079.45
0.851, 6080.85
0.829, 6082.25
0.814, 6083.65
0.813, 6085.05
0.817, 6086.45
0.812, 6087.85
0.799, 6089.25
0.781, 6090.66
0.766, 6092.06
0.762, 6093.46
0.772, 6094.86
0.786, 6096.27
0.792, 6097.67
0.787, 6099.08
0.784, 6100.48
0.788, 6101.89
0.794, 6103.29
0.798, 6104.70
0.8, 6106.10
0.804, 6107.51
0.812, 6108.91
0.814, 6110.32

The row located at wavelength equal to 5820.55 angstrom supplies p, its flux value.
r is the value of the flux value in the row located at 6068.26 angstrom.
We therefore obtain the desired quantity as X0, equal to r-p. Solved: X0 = -0.047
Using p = 0.846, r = 0.799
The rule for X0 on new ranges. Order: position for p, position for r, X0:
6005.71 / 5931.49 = -0.021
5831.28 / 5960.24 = -0.008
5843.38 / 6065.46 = -0.024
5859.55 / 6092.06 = -0.028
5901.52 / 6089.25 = 0.036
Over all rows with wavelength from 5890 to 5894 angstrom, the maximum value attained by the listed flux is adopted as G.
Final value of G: 0.609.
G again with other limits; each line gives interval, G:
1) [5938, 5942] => 0.828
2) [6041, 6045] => 0.741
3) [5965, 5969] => 0.857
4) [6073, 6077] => 0.816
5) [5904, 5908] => 0.832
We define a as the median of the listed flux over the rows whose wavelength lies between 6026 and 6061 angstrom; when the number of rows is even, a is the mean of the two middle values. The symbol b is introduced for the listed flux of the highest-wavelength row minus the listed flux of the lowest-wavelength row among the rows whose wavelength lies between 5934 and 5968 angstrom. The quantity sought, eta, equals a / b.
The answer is 19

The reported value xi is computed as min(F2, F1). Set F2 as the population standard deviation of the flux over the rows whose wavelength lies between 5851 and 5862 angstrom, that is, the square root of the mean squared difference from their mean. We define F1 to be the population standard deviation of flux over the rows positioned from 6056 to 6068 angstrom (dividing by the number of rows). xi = 0.027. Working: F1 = 0.0271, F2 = 0.029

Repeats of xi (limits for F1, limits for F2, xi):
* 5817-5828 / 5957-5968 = 0.013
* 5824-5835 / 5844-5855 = 0.025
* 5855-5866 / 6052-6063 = 0.022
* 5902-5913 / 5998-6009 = 0.024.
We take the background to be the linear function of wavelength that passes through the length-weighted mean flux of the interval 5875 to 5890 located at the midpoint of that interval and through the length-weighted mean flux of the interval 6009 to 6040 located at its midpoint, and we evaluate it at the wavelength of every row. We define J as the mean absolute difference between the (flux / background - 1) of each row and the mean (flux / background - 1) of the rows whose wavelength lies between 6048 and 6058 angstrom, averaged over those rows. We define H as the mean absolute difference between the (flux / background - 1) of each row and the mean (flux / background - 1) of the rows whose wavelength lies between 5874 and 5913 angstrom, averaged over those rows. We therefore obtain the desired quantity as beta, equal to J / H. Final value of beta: 0.1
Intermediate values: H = 0.110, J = 0.011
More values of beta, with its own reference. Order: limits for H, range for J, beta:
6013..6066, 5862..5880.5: 0.7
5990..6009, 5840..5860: 1.1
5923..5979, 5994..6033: 0.8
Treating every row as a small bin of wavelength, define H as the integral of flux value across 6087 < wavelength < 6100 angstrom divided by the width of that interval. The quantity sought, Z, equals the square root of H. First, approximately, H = 0.785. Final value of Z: 0.886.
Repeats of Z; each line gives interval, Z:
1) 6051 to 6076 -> 0.895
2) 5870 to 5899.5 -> 0.846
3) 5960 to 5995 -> 0.887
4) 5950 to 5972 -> 0.884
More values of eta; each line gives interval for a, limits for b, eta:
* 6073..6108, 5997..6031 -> 9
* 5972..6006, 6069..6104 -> -59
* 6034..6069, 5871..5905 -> -35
